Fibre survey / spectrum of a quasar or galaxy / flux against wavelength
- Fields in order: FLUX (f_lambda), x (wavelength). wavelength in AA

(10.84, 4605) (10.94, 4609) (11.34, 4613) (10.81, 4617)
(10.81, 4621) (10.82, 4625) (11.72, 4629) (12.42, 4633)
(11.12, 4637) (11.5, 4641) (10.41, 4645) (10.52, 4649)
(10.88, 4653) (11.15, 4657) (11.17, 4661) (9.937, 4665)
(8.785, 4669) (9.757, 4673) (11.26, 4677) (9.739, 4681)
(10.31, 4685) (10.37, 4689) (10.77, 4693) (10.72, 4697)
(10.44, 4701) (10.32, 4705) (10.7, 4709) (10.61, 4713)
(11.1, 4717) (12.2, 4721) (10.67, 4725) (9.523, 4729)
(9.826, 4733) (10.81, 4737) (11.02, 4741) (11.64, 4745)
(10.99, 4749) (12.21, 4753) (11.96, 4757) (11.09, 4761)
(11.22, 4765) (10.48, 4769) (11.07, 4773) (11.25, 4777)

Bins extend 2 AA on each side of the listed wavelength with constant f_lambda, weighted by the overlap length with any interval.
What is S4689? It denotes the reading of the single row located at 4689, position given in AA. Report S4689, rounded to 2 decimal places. 10.37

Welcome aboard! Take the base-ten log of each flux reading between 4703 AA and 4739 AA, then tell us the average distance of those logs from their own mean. 0.021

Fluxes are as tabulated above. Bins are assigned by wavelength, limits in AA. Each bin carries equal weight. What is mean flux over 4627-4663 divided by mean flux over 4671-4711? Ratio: 1.07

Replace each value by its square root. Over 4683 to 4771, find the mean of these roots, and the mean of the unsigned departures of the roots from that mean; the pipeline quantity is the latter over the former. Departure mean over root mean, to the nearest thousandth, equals 0.024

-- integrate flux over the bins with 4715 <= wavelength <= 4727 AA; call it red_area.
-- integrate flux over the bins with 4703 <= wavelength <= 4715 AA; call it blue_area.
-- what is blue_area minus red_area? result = -9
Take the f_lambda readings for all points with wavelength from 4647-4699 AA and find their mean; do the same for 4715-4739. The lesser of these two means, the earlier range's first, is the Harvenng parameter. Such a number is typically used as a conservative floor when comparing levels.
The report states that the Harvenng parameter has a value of 10.4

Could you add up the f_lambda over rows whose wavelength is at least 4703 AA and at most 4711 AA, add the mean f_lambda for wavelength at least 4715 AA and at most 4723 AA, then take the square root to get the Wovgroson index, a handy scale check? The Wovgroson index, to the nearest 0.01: 5.72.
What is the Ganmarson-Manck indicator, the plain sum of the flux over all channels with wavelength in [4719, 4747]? 76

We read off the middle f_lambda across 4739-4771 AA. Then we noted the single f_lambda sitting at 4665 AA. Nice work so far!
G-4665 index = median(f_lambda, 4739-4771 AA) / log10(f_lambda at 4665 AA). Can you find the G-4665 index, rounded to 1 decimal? 11.2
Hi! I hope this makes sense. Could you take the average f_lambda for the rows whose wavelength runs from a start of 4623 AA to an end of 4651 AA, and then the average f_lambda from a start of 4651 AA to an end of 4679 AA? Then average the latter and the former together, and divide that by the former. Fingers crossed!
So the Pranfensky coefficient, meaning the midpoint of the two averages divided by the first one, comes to 0.96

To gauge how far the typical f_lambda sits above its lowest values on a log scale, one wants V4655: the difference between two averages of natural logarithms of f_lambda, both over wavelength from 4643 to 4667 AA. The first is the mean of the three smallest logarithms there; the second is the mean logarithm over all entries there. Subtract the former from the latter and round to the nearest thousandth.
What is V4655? 0.037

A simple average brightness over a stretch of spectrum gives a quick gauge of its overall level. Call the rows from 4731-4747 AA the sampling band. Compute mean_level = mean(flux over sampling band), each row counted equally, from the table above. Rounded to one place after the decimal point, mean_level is 10.8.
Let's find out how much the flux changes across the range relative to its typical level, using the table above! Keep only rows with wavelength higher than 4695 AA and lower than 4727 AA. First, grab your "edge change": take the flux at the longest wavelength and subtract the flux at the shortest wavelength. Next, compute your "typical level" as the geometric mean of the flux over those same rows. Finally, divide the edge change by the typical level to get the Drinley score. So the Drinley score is 0.00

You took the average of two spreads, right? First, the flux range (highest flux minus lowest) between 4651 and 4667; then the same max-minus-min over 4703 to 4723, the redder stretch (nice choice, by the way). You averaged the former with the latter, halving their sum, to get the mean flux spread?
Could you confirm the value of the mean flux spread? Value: 1.6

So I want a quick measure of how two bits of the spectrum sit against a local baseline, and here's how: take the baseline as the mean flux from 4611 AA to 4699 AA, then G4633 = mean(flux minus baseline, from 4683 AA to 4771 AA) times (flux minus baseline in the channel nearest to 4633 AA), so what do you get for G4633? 0.20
